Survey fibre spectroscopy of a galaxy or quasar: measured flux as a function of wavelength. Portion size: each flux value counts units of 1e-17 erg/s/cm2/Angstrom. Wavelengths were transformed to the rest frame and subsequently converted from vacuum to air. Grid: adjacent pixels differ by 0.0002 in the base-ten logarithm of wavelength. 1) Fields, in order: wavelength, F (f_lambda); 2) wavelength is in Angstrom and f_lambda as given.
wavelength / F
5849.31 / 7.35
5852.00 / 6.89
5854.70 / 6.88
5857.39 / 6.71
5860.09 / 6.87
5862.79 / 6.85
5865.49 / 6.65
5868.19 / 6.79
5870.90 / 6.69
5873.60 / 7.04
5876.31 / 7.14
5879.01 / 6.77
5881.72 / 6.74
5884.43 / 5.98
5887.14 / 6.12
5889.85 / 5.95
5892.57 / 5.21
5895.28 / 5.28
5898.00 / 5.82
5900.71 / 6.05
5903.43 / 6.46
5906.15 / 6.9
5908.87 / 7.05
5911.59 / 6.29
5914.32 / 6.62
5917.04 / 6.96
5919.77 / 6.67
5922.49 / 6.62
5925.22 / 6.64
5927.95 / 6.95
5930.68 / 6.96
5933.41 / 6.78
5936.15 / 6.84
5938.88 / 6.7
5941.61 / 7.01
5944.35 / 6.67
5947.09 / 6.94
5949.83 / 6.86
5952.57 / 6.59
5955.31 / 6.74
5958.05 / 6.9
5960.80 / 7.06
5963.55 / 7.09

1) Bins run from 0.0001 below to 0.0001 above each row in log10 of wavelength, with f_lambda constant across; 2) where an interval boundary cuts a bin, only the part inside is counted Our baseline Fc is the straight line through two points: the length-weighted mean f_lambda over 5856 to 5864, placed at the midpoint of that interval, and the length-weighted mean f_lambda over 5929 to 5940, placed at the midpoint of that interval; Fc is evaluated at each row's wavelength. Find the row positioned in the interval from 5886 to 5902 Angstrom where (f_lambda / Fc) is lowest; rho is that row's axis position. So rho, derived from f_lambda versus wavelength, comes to 5892.57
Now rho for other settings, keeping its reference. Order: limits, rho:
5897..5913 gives 5898.00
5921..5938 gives 5922.49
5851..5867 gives 5865.49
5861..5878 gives 5865.49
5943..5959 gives 5952.57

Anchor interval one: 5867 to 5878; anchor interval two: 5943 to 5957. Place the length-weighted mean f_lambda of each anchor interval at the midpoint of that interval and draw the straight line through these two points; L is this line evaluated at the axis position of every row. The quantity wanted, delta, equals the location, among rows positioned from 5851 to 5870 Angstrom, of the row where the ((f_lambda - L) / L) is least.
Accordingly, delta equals 5865.49 Angstrom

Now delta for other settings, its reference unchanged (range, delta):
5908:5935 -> 5911.59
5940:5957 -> 5952.57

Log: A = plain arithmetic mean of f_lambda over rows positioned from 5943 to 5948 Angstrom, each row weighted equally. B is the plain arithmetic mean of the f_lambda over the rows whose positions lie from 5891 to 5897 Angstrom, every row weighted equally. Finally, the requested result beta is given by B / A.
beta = 0.77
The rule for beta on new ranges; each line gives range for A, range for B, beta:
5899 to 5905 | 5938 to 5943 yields 1.10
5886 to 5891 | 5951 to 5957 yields 1.10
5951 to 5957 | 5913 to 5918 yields 1.02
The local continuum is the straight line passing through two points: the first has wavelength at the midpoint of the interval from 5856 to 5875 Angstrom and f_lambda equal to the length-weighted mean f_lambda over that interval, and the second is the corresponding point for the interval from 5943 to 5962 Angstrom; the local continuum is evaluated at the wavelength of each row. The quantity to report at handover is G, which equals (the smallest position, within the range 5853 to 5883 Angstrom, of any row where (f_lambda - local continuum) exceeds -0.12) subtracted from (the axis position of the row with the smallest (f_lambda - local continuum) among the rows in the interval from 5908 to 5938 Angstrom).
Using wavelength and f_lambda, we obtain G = 56.9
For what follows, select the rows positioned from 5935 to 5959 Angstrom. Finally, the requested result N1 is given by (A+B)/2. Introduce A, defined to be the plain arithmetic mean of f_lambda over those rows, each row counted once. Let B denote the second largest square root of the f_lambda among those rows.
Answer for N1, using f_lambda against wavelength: 4.72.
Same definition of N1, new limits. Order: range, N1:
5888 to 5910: 4.36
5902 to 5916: 4.65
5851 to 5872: 4.71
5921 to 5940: 4.71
